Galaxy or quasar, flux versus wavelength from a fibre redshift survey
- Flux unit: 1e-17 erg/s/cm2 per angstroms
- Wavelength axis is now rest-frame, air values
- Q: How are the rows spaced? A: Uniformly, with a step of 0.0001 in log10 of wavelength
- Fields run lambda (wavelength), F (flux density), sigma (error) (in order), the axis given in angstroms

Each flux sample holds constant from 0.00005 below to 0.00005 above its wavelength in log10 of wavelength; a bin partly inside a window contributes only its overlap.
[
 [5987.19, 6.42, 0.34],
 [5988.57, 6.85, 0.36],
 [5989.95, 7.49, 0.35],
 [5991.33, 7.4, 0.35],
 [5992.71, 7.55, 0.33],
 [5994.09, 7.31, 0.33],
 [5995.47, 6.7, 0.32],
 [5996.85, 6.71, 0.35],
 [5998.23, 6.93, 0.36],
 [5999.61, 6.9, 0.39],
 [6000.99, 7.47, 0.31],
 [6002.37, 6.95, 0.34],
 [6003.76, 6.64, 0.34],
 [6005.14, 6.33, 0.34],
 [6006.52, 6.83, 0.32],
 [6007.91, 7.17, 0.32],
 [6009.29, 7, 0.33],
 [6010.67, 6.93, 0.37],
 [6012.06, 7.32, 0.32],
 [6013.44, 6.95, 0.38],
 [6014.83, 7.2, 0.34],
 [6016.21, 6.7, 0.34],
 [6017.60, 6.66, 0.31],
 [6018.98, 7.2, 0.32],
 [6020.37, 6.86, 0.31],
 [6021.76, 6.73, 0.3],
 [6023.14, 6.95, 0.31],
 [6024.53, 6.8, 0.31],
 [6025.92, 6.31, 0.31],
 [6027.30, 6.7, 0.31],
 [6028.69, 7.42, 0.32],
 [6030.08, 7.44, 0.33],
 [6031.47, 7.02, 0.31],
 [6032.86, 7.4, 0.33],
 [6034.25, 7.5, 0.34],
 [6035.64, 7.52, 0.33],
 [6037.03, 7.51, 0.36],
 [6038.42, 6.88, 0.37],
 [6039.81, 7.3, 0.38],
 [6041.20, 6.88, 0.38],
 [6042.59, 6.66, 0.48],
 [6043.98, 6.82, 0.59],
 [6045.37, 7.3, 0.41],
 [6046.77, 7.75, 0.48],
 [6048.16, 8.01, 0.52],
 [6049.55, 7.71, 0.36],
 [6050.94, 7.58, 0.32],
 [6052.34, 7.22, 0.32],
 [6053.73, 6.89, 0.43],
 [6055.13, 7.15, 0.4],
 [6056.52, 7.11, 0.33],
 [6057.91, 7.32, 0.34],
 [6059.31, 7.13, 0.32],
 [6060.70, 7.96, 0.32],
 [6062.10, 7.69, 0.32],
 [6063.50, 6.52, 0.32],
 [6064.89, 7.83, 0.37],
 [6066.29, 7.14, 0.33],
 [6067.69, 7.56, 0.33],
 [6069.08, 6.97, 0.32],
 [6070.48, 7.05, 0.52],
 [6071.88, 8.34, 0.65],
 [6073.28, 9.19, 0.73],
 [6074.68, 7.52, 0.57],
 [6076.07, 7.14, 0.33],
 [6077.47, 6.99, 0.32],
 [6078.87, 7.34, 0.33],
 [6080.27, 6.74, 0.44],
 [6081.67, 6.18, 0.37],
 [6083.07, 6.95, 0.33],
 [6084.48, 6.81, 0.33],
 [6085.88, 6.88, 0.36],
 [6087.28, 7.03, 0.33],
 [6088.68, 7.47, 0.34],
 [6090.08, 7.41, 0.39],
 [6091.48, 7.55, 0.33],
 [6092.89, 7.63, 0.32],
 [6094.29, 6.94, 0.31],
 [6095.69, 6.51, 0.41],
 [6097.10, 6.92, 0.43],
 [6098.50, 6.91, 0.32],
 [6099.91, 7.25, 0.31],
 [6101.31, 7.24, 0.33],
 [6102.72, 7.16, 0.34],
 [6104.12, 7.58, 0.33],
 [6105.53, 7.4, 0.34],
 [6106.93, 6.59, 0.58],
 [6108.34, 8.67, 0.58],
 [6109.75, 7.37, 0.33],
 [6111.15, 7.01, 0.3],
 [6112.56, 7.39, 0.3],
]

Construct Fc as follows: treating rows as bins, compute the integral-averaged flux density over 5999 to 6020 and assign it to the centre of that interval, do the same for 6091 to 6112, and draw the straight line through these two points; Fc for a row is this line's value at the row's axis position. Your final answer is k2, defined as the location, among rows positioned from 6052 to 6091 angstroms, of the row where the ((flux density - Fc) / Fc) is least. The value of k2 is 6081.67 angstroms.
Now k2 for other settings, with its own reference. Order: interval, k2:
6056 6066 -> 6063.50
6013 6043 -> 6025.92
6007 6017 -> 6016.21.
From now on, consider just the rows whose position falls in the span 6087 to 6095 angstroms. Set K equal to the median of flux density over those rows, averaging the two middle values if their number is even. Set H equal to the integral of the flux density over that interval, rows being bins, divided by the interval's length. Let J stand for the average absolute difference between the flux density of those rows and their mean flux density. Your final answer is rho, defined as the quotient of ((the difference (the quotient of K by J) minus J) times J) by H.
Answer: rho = 1.00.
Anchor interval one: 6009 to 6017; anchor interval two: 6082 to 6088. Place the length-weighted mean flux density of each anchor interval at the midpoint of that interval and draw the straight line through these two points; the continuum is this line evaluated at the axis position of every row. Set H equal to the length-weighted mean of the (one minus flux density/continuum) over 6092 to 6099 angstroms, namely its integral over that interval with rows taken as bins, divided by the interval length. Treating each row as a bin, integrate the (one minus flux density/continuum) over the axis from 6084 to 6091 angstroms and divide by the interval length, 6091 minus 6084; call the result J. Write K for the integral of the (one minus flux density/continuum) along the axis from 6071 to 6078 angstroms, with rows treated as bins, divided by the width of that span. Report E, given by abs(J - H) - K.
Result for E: 0.16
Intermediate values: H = -0.02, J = -0.041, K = -0.137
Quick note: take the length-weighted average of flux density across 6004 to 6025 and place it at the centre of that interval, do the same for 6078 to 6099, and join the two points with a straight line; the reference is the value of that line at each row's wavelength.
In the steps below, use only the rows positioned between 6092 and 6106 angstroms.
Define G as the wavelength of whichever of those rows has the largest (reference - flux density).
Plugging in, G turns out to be 6095.69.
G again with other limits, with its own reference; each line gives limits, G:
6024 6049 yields 6025.92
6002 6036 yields 6025.92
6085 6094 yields 6085.88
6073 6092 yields 6081.67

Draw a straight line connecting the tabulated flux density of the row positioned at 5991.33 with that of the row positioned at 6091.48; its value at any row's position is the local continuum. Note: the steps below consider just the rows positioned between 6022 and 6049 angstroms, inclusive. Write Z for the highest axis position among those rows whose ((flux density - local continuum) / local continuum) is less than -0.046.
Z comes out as 6043.98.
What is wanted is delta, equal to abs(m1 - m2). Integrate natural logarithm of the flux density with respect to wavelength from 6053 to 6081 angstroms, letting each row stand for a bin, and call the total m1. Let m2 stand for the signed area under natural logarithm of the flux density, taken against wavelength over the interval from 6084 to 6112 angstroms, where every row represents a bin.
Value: 0.6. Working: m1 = 55.9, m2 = 55.3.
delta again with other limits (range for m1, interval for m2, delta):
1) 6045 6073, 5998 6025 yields 3.9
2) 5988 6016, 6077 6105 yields 0.2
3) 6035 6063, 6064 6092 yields 0.1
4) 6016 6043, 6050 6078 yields 3.4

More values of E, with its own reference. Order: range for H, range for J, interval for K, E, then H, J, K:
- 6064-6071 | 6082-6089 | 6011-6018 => 0.04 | -0.06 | -0.013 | 0.005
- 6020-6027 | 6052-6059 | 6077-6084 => 0.06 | 0.04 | -0.030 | 0.006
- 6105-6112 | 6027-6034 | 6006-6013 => 0.05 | -0.09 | -0.038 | -0.005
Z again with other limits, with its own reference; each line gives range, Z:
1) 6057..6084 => 6083.07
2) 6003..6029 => 6027.30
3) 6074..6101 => 6098.50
